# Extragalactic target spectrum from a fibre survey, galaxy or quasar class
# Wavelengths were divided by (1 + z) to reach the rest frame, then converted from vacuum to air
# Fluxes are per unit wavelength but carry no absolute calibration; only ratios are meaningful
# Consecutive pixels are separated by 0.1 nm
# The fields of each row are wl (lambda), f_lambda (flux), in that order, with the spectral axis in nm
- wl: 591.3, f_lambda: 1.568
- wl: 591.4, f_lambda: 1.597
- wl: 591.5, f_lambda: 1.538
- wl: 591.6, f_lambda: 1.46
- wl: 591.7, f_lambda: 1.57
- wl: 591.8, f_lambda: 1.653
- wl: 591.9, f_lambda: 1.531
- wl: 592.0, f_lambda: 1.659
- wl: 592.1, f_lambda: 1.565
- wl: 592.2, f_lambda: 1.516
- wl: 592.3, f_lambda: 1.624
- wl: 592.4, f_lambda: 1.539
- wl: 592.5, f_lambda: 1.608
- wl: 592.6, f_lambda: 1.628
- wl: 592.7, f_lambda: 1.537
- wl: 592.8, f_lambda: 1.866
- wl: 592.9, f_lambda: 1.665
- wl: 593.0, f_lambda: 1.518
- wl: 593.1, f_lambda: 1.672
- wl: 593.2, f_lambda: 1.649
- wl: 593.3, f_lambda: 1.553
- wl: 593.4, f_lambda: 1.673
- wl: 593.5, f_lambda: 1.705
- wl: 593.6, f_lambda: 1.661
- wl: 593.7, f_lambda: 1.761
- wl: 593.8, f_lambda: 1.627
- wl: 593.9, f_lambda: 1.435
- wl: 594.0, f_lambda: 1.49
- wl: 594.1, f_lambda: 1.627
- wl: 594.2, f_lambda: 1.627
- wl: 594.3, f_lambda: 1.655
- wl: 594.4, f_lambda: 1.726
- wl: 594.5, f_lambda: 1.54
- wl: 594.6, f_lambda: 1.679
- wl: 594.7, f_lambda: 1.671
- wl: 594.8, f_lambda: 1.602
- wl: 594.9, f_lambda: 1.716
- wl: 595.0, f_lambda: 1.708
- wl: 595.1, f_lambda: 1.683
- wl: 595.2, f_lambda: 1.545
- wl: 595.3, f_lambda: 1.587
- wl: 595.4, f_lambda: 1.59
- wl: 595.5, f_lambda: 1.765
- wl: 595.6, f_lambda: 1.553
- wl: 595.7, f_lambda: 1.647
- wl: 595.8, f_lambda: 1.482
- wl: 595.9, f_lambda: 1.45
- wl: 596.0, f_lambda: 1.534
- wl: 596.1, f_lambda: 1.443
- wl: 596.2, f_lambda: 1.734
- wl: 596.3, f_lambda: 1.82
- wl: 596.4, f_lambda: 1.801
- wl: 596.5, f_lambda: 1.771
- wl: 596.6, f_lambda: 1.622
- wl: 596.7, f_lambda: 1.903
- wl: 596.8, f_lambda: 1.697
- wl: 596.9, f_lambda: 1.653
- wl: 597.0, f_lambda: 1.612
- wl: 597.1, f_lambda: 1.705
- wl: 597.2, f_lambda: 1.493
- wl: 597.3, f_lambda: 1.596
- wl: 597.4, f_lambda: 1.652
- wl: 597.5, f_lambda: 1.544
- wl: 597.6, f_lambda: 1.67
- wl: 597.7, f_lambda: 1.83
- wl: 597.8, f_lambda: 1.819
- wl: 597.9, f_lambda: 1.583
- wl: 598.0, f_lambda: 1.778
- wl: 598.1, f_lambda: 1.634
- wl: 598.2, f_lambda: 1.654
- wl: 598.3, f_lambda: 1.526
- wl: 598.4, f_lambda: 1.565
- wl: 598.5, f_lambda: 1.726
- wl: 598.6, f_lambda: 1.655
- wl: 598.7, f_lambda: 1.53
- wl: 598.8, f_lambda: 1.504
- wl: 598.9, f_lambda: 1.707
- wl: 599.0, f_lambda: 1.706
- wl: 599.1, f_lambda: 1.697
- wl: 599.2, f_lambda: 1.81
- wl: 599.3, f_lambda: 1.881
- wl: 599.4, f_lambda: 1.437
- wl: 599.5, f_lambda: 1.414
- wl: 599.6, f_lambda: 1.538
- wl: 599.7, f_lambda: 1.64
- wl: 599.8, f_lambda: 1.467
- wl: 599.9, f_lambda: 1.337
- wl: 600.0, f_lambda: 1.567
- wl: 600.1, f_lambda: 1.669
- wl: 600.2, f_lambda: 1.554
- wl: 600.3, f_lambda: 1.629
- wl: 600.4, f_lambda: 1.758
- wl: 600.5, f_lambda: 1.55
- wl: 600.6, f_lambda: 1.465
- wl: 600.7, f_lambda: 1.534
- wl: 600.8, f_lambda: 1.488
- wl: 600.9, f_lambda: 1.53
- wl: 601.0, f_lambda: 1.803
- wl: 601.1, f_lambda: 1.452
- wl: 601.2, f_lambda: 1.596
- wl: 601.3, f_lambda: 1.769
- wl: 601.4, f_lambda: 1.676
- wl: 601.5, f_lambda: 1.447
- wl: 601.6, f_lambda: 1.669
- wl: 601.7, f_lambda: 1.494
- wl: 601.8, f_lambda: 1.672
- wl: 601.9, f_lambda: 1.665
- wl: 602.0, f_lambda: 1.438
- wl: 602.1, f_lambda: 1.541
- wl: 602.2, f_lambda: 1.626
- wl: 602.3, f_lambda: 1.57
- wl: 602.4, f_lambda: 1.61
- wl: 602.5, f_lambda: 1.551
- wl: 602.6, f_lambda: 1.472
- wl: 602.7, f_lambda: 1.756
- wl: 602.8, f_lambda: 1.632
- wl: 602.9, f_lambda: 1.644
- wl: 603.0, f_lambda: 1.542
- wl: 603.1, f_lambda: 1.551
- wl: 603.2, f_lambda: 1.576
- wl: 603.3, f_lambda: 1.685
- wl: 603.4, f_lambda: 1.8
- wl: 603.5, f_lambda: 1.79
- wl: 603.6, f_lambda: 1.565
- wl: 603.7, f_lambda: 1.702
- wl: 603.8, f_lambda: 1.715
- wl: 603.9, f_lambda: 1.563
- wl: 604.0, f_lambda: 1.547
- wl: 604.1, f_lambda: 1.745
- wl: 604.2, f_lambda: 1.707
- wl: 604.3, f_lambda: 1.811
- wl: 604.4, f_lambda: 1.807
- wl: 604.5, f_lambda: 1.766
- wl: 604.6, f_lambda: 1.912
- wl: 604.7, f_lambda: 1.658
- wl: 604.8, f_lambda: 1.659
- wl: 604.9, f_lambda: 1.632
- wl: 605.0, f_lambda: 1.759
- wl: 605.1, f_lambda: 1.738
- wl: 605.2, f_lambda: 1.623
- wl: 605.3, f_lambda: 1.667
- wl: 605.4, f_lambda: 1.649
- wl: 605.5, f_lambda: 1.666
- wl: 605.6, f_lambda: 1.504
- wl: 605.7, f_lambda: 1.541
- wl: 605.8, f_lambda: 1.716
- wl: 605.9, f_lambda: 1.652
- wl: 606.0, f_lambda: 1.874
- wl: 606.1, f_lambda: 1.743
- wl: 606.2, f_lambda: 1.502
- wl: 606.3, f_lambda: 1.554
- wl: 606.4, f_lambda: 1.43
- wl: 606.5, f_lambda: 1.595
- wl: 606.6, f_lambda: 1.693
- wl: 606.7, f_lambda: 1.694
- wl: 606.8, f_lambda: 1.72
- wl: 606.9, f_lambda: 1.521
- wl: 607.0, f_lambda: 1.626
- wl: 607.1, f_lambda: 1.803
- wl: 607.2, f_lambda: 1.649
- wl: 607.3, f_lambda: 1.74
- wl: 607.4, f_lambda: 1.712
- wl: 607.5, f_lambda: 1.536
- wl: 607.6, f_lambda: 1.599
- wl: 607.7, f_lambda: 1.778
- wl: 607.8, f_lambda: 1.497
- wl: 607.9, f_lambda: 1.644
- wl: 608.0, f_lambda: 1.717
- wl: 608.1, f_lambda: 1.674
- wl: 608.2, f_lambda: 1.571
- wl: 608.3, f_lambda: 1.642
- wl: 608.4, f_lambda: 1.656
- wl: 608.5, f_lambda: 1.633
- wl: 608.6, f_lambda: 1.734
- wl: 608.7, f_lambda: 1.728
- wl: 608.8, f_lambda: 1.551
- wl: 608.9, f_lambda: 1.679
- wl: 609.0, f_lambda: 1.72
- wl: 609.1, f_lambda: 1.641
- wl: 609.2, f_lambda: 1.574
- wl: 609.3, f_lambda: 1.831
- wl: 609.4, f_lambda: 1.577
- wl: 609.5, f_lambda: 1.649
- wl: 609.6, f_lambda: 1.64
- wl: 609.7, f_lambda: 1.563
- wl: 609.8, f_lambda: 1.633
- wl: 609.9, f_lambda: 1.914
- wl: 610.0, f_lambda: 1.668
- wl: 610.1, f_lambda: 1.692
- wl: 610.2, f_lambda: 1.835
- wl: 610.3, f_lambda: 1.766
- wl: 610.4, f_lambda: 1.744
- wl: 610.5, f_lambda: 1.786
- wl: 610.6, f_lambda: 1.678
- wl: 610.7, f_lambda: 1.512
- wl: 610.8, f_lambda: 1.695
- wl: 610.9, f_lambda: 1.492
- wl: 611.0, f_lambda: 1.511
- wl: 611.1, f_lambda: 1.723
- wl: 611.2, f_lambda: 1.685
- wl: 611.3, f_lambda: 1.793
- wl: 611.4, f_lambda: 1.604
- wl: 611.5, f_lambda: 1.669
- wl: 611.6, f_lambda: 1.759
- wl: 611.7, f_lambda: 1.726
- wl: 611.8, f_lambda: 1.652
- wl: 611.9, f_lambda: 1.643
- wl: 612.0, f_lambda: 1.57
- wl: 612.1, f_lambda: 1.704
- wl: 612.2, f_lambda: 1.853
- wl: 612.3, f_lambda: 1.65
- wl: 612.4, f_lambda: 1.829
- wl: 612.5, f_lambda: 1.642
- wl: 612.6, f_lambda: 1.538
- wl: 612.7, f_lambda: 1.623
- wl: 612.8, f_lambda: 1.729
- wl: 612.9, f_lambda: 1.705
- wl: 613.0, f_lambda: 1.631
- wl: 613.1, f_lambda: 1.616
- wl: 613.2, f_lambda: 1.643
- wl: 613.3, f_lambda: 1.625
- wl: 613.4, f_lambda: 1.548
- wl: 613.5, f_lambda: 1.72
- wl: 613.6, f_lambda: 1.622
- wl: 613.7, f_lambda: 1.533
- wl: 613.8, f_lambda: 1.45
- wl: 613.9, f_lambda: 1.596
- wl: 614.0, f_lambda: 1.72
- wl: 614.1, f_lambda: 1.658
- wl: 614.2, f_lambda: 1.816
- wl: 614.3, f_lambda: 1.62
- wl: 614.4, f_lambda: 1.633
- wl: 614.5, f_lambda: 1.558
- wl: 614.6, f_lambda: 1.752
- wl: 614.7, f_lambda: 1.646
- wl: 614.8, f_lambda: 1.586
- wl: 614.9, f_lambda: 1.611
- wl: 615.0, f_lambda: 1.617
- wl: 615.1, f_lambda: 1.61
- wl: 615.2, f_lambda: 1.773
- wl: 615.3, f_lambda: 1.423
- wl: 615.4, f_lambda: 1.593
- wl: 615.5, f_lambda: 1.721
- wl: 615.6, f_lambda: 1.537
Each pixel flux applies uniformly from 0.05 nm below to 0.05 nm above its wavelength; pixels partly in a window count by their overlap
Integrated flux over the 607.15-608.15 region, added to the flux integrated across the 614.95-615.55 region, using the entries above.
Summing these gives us 2.6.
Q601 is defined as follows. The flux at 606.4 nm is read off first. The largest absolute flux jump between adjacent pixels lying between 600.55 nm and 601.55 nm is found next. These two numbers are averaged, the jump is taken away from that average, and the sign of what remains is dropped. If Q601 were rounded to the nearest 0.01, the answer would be 0.54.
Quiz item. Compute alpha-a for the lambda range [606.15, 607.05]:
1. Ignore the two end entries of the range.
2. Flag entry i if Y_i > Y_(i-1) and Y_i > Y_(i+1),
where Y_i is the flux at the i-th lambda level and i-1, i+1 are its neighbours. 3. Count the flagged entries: 2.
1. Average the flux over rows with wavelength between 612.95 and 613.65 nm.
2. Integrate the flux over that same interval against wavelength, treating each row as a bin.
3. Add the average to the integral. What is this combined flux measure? 2.77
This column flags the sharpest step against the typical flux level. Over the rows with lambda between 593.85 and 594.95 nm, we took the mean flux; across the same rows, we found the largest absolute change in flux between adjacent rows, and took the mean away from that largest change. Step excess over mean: -1.43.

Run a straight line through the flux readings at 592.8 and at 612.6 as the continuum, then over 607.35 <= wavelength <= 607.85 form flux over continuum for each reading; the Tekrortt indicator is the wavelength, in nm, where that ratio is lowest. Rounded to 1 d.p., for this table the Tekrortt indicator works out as 607.8 nm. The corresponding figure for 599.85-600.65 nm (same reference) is 599.9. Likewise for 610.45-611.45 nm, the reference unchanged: 610.9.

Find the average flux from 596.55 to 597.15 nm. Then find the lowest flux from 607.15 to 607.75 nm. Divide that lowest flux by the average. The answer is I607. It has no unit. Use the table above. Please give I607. 0.904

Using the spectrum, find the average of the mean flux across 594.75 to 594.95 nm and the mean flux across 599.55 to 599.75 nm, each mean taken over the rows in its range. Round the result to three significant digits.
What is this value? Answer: 1.62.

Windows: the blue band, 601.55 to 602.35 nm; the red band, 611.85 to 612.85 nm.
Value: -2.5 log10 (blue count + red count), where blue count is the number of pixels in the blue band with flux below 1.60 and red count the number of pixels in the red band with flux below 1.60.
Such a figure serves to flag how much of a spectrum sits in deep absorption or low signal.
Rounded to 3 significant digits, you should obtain -1.95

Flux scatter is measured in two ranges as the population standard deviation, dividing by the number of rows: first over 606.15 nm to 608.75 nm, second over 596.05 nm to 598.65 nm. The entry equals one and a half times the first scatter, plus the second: 0.250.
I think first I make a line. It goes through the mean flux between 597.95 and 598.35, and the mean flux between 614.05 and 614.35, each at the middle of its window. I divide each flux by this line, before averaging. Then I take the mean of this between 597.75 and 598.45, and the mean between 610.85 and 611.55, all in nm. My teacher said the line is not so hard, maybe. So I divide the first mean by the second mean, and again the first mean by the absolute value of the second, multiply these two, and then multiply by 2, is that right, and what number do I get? 2.13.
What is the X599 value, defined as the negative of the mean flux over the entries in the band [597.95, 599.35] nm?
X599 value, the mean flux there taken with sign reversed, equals -1.67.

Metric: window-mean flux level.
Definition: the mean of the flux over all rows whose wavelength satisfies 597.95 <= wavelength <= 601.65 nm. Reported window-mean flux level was 1.60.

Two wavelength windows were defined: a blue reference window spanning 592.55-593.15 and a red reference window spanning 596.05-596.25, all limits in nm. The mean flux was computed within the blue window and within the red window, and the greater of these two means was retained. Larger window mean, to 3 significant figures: 1.65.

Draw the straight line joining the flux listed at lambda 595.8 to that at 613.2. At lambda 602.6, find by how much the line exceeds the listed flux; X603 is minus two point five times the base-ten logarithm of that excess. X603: 2.8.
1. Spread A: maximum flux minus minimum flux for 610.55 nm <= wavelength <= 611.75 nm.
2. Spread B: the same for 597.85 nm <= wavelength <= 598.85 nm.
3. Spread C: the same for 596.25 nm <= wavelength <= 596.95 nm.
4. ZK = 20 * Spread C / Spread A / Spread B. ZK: 68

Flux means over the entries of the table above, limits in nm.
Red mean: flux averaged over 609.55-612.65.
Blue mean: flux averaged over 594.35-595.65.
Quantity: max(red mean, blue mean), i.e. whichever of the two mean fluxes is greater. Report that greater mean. 1.68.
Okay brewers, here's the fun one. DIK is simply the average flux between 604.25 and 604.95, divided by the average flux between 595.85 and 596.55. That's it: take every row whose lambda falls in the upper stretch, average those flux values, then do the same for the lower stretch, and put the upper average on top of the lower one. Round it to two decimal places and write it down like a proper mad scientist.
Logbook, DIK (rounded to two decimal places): 1.06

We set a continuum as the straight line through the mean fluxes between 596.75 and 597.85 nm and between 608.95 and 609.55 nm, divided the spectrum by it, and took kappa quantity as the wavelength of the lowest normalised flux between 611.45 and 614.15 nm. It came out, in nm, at 613.8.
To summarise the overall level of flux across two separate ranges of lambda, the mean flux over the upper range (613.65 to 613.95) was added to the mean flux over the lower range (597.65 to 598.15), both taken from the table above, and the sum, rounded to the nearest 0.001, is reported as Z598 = 3.255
